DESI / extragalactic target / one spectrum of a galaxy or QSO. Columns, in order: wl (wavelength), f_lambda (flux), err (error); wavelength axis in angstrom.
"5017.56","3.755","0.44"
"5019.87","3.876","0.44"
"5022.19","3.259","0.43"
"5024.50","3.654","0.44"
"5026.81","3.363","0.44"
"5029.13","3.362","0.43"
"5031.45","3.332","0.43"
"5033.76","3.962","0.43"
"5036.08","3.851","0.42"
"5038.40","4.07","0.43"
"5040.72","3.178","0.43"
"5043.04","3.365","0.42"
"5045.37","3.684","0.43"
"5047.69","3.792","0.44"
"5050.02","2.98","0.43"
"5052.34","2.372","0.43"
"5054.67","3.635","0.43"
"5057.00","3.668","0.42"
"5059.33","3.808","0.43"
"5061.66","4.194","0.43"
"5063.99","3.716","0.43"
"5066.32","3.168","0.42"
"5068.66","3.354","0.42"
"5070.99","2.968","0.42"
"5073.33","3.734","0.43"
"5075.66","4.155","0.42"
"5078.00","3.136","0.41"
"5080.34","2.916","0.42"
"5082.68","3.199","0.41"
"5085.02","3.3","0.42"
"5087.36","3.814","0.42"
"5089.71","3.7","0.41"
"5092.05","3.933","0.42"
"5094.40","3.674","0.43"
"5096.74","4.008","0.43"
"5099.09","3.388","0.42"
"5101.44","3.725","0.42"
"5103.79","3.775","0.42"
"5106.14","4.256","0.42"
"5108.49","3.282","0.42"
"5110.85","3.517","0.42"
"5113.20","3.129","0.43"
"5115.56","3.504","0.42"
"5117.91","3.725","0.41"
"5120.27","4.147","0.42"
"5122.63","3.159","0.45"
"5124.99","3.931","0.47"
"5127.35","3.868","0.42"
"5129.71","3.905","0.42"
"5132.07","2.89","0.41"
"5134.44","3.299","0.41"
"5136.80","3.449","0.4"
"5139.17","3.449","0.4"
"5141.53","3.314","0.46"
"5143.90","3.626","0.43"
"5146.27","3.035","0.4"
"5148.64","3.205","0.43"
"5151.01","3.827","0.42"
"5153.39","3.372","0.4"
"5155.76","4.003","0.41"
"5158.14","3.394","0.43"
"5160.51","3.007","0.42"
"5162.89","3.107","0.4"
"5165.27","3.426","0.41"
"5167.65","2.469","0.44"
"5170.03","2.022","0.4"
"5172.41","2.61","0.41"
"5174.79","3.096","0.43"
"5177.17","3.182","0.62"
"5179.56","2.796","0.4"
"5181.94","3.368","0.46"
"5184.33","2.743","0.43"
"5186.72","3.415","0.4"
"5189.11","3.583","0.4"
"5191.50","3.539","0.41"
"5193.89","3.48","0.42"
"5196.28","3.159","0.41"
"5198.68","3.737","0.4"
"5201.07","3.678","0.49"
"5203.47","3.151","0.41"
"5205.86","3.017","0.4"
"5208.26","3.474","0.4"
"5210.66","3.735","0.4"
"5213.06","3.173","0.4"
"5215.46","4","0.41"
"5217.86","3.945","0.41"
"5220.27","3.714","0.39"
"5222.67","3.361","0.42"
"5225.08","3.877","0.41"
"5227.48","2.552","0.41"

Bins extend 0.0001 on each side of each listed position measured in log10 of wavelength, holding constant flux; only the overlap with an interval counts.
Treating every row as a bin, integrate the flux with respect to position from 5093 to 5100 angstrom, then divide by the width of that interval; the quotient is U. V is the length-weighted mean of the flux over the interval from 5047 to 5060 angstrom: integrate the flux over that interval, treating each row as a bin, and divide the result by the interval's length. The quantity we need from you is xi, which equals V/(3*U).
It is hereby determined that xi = 0.30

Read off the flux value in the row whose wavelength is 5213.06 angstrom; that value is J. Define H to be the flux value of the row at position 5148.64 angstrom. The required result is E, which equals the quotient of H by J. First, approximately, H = 3.205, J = 3.173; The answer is 1.01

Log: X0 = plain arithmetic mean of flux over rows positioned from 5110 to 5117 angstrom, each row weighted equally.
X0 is 3.38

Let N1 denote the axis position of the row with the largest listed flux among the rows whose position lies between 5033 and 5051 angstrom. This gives 5038.40 angstrom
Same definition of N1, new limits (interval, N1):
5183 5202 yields 5198.68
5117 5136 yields 5120.27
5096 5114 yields 5106.14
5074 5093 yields 5075.66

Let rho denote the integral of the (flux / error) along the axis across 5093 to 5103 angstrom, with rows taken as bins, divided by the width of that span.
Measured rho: 8.7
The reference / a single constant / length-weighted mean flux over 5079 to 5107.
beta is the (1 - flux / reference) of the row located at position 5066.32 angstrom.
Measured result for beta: 0.128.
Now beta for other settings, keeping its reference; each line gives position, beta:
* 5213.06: 0.126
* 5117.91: -0.026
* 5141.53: 0.087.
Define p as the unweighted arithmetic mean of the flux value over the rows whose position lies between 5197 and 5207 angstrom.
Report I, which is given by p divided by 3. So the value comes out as 1.13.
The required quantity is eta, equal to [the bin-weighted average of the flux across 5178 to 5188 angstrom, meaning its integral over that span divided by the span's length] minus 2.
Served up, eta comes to 1.09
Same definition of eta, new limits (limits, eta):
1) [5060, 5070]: 1.61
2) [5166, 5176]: 0.59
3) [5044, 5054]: 1.23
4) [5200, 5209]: 1.32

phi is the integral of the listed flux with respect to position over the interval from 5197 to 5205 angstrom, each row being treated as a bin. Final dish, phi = 28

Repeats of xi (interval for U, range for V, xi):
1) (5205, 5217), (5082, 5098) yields 0.35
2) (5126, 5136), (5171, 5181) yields 0.28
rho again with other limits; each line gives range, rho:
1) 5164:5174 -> 6.4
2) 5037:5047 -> 8.4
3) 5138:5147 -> 8.0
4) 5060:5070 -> 8.5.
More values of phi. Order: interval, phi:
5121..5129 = 30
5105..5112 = 26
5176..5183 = 22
